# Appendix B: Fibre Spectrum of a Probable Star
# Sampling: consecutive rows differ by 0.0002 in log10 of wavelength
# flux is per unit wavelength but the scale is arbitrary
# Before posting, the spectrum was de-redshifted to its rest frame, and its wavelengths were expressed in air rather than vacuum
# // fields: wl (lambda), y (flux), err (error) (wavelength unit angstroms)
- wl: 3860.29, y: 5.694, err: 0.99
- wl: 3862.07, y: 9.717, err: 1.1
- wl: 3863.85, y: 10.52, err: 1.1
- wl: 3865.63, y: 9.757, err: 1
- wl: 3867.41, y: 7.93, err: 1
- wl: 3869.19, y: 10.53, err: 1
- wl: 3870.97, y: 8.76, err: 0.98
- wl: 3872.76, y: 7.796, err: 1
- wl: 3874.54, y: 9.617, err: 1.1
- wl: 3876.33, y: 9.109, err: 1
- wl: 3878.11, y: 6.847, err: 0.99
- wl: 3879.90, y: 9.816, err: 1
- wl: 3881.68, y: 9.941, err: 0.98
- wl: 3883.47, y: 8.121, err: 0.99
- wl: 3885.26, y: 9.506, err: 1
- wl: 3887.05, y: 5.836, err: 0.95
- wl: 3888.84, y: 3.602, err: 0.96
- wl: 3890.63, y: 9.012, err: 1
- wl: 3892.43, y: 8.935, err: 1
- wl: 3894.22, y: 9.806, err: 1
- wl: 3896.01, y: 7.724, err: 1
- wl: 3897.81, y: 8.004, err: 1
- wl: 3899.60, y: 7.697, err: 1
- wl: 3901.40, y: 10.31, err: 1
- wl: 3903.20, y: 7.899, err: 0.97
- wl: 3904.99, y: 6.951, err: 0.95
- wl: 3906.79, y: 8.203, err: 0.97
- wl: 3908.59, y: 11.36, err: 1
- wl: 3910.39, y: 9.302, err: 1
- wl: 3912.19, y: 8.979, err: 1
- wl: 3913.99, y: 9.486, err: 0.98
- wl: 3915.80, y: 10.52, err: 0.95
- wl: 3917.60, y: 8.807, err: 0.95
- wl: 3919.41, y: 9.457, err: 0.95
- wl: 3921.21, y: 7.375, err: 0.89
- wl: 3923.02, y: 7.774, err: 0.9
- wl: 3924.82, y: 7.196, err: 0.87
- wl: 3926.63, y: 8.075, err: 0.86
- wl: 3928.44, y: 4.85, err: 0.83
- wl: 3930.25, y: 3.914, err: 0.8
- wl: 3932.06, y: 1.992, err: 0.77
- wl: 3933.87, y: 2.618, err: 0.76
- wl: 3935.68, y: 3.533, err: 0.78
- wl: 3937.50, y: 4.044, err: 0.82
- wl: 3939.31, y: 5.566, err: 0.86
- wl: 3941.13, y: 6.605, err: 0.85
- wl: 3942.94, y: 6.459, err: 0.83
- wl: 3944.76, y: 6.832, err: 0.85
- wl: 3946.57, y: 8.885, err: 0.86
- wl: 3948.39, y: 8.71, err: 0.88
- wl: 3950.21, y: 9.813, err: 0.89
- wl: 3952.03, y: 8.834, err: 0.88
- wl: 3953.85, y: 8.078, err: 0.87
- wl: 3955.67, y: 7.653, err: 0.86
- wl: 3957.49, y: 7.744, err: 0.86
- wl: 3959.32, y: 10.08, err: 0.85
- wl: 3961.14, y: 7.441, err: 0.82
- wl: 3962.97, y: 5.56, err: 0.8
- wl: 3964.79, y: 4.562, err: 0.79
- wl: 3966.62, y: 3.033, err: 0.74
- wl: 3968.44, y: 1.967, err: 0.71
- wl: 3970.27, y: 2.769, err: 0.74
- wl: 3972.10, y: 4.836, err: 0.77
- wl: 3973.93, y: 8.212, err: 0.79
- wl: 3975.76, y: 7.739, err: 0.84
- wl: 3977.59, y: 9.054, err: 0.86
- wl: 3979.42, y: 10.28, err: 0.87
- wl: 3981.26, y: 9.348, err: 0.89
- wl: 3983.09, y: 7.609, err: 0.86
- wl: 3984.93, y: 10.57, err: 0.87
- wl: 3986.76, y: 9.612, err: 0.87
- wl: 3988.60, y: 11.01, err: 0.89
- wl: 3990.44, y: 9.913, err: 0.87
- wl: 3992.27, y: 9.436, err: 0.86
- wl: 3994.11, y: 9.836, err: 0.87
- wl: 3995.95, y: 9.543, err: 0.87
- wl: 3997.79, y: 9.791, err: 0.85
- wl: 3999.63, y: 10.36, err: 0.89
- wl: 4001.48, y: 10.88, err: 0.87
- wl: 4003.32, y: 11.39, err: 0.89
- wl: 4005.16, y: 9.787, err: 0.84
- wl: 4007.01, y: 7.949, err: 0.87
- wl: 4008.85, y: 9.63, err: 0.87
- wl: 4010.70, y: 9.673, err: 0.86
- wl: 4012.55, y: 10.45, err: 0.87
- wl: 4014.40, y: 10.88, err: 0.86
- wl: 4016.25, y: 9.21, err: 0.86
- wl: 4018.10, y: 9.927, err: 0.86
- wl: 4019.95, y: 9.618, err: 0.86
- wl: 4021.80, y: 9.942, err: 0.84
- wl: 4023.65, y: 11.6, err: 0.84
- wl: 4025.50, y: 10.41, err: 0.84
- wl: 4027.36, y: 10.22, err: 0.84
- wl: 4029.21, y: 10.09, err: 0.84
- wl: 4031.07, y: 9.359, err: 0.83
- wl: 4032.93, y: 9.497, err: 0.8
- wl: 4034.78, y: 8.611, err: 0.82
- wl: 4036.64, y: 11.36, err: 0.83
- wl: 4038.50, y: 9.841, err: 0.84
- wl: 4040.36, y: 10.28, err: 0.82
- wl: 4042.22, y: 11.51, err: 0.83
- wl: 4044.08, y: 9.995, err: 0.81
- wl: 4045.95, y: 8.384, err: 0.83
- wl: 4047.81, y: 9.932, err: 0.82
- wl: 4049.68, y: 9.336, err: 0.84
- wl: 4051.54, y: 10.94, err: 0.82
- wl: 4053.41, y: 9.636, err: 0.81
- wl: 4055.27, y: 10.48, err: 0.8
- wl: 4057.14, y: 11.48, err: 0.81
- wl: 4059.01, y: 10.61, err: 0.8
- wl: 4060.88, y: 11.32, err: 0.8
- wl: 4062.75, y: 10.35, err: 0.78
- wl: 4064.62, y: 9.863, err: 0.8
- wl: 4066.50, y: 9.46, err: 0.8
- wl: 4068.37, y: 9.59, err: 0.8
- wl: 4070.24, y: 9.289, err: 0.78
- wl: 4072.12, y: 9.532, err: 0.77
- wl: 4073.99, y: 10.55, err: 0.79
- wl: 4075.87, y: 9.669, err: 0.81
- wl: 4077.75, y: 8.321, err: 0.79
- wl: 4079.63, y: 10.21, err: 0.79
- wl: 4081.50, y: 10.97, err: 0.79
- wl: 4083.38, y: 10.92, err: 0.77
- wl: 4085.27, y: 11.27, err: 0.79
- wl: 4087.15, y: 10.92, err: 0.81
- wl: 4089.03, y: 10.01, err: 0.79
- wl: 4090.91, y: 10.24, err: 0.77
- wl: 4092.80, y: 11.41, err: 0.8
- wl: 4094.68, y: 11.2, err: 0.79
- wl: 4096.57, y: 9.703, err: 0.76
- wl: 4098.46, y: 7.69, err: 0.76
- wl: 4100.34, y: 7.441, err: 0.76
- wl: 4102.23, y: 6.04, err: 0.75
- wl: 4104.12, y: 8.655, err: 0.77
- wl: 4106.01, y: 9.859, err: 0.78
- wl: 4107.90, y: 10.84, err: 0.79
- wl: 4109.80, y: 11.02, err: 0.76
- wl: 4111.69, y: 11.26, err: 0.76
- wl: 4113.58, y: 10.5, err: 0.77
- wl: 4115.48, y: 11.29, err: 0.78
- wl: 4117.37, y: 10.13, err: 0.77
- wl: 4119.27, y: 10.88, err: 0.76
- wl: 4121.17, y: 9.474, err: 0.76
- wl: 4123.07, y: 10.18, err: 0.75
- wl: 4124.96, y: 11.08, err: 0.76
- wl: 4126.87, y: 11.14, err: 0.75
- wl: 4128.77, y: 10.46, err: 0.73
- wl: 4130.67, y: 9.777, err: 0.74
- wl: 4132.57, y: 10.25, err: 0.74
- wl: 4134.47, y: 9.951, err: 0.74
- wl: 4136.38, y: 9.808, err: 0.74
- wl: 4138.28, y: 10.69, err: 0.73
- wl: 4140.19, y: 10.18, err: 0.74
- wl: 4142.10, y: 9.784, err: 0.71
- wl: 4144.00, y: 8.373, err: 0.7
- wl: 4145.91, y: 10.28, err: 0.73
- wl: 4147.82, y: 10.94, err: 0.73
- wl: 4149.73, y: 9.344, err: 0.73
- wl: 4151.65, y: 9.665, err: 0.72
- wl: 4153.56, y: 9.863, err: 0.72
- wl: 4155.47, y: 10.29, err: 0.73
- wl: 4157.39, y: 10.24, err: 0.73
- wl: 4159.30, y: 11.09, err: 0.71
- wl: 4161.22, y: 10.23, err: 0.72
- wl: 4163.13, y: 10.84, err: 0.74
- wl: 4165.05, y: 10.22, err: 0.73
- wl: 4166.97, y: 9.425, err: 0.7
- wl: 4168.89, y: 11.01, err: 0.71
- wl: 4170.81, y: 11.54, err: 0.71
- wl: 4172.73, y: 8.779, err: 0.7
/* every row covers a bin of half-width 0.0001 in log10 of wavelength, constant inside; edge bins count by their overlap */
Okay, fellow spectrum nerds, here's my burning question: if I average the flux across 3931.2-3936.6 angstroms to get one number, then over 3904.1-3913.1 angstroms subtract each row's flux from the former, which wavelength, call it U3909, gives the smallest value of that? 3908.59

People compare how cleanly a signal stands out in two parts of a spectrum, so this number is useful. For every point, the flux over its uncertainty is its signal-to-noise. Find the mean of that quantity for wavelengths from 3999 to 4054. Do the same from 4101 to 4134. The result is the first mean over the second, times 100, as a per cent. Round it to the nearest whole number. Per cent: 89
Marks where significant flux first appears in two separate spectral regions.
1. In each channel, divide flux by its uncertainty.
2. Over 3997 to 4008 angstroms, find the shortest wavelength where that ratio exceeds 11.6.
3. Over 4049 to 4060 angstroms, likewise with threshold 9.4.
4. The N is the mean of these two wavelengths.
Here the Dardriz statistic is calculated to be 4024.7 angstroms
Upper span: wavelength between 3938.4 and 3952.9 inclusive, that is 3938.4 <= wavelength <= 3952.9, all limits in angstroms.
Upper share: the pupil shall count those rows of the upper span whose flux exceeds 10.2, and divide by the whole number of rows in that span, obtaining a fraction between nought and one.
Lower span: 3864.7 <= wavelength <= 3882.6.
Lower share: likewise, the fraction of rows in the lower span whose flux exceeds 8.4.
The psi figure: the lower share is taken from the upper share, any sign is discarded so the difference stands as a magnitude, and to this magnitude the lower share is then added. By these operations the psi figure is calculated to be 1.4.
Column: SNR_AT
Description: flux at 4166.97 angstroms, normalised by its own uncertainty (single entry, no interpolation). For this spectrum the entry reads 13.5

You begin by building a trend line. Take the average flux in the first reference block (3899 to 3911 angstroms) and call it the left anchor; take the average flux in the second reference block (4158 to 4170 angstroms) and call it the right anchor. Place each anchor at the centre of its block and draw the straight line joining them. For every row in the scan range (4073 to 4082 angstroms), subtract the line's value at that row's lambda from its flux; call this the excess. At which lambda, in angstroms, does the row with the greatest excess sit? 4081.50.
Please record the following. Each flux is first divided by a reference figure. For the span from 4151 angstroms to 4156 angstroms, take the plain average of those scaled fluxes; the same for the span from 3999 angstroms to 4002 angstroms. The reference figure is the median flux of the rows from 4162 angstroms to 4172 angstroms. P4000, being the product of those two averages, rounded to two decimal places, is 0.90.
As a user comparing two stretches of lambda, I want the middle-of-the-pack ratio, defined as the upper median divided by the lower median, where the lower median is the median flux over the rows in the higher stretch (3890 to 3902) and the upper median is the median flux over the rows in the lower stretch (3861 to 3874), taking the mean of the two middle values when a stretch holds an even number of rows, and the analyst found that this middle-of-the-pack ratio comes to 1.09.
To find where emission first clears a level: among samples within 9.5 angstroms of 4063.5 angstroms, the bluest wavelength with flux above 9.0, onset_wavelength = 4055.27 angstroms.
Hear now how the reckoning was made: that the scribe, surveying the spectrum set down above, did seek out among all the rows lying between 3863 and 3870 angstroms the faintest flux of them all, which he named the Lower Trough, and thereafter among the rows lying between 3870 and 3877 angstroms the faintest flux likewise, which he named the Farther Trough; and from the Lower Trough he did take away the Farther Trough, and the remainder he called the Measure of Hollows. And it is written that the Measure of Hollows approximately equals 0.1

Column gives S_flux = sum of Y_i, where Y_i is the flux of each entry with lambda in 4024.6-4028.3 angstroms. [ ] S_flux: 20.6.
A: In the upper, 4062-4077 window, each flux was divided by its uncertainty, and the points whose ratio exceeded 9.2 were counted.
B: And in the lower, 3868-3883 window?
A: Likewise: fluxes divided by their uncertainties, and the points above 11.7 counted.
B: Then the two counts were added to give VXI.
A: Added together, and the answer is 8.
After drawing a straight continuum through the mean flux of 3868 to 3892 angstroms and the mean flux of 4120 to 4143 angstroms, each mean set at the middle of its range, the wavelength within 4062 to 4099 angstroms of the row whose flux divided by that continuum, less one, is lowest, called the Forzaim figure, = 4098.46 angstroms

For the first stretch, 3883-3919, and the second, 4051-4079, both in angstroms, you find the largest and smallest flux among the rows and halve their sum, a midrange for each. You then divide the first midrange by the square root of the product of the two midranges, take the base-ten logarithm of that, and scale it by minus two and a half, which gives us 0.15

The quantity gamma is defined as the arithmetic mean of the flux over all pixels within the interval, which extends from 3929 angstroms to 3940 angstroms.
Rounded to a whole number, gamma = 4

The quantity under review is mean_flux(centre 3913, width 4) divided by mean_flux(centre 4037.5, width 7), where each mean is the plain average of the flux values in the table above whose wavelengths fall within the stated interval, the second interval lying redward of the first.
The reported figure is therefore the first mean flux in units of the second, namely 0.92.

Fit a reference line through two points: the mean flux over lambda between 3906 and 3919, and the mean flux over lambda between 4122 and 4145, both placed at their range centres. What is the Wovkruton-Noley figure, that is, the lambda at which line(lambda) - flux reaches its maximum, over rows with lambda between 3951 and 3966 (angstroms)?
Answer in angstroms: 3964.79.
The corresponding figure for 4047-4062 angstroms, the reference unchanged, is 4049.68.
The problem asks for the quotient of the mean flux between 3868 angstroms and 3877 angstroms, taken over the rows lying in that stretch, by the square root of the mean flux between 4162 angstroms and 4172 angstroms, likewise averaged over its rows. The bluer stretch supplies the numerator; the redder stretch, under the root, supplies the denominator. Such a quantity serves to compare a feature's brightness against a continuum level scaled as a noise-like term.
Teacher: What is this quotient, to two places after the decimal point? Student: 2.81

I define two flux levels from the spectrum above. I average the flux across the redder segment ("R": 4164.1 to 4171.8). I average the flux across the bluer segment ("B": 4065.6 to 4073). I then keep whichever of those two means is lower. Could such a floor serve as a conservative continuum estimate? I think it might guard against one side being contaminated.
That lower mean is 9.47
